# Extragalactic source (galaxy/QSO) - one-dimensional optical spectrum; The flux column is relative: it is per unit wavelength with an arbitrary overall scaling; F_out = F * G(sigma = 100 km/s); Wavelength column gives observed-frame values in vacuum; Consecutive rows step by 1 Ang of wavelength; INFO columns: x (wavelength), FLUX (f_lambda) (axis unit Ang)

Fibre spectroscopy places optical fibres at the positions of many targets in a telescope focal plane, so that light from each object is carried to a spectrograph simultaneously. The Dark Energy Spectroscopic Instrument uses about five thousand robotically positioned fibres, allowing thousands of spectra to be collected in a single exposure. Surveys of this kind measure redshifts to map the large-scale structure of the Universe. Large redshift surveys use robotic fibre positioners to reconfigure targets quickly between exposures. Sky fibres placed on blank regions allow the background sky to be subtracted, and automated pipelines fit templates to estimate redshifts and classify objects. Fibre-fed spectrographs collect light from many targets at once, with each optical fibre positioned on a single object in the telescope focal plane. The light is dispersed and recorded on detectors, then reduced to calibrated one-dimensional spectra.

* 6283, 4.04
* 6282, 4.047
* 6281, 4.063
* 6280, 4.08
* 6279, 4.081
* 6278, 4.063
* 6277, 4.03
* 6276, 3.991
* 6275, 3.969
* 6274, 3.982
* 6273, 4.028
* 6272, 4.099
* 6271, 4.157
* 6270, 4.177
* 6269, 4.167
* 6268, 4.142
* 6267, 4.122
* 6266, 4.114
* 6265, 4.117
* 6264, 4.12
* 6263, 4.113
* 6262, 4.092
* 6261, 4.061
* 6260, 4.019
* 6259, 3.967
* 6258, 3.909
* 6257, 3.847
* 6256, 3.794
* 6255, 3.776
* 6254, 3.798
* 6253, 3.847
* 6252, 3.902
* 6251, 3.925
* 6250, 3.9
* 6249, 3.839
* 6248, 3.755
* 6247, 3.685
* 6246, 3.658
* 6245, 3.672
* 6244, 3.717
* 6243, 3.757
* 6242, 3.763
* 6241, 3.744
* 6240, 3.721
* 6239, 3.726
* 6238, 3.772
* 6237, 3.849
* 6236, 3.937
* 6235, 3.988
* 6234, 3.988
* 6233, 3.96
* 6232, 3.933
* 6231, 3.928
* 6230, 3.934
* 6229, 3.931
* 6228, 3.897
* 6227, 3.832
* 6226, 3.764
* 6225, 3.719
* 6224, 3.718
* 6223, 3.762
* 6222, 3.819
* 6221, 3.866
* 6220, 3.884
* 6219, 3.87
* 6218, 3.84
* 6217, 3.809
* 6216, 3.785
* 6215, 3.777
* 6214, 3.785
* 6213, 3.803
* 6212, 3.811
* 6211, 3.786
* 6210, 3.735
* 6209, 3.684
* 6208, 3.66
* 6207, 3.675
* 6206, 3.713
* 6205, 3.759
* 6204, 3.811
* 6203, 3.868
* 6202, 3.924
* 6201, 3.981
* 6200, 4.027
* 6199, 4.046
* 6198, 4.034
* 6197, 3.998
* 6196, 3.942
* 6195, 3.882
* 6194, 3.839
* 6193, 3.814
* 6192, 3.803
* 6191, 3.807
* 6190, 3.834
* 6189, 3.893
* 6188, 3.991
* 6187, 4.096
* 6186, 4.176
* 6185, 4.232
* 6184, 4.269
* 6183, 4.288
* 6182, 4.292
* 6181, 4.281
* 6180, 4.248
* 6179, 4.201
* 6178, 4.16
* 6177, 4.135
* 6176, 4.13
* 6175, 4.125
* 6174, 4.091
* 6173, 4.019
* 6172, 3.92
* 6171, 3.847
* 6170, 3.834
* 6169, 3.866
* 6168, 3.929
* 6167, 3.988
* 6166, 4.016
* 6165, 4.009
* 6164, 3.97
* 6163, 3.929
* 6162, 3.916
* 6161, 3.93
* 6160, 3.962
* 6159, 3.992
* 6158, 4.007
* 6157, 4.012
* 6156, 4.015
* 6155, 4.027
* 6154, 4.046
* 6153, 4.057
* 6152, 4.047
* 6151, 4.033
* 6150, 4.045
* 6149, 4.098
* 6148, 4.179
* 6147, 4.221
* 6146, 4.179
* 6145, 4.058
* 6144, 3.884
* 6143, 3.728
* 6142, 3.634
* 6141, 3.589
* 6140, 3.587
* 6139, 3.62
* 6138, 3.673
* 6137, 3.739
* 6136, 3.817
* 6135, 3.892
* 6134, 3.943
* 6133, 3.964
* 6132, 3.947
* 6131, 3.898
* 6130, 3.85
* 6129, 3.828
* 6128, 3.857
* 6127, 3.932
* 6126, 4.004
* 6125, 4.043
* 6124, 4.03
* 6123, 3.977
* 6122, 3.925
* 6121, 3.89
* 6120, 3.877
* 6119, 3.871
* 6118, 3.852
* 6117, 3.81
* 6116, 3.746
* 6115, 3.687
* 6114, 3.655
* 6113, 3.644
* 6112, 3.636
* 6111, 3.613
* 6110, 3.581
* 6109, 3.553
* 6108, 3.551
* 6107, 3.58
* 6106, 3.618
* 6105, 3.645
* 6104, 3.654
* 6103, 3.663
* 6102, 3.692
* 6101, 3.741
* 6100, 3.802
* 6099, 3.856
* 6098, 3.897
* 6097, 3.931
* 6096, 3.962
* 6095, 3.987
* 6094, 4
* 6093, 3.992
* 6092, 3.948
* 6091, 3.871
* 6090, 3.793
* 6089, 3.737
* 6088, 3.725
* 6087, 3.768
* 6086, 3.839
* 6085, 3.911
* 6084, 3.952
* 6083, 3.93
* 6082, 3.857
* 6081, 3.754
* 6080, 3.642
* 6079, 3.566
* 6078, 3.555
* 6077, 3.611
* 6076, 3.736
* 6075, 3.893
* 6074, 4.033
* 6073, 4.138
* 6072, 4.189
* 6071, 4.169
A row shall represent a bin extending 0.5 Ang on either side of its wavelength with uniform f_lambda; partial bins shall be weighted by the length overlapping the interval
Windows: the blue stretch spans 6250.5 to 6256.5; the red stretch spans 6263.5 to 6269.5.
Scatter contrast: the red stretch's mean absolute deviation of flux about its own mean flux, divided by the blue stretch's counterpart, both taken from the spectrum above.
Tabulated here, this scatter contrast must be 0.316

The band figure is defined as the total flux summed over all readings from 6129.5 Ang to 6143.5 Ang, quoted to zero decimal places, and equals 53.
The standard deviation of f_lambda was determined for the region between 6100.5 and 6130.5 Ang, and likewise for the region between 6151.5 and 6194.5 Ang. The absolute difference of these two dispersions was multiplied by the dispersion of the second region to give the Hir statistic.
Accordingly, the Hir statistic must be 0.001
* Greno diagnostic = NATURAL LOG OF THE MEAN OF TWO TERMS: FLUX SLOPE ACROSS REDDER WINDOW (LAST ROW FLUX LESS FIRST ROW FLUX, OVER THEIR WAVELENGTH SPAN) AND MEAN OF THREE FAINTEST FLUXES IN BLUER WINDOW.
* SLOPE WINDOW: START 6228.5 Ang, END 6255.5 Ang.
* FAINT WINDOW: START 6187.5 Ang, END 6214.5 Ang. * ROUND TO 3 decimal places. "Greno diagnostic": 0.606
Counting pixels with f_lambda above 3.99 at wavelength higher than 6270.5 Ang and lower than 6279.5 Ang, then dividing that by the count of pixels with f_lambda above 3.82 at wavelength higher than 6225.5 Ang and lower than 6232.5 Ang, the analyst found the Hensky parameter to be 1.2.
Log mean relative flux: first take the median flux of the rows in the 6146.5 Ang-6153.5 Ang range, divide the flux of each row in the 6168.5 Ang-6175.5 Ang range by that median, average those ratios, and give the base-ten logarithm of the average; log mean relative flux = -0.011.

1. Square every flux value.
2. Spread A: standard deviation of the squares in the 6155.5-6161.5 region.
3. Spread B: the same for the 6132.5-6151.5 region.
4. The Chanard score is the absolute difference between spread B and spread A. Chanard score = 1.4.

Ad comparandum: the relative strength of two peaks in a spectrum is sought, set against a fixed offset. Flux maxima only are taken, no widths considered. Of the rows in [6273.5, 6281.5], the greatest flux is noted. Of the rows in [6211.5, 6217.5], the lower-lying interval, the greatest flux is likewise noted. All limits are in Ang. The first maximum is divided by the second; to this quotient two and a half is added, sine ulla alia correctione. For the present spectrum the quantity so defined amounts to 3.57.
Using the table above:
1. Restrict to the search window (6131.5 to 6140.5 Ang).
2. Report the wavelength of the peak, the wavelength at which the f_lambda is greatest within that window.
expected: 6133 Ang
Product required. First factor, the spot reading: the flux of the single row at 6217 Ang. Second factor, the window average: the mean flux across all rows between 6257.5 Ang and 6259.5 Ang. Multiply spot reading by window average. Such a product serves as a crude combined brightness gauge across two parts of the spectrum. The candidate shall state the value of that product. 15.0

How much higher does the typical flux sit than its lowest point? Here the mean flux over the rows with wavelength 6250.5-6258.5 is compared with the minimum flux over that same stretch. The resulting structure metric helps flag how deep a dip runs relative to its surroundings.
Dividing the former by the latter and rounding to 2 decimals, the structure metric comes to 1.02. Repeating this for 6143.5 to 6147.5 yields 1.05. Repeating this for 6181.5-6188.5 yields 1.05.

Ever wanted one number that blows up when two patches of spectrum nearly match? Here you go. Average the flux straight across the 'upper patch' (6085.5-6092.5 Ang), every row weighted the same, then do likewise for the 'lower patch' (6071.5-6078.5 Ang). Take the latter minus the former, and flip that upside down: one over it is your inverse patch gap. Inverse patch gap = 15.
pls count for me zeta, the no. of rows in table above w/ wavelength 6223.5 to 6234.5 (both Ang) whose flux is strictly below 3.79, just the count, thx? 3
